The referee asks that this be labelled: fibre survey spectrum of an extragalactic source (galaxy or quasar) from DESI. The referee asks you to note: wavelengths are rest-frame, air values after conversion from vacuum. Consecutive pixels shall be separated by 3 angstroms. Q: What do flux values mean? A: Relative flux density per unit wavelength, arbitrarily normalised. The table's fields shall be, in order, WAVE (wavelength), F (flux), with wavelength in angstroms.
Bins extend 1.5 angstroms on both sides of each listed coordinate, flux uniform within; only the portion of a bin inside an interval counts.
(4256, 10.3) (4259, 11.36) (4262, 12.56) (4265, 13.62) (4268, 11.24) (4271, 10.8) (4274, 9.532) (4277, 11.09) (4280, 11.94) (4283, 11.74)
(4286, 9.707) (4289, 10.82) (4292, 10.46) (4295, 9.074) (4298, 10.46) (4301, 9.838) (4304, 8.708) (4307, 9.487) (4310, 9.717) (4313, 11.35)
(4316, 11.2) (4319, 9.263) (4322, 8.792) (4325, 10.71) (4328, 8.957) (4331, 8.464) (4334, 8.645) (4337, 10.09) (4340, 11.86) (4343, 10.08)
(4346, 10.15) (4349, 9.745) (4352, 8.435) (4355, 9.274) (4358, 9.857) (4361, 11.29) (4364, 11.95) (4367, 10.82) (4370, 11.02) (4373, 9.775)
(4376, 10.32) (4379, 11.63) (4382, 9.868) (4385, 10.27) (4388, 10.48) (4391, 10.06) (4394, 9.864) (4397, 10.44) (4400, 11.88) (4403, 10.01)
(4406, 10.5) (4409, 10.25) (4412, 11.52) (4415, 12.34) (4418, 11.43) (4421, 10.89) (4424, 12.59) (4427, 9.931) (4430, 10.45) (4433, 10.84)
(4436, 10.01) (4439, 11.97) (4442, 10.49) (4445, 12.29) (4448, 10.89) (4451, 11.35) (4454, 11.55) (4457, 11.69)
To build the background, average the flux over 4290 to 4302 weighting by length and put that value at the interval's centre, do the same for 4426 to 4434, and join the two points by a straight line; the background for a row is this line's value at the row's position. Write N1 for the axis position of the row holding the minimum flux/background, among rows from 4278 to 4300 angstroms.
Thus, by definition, 4295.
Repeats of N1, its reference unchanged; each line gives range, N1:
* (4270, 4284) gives 4274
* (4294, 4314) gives 4304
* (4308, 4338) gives 4331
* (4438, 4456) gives 4442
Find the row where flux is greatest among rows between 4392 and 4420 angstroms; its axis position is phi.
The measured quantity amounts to 4415 angstroms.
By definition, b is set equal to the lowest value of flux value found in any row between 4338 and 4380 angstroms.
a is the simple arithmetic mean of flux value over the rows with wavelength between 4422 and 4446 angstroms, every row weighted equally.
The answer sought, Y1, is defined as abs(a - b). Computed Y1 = 2.64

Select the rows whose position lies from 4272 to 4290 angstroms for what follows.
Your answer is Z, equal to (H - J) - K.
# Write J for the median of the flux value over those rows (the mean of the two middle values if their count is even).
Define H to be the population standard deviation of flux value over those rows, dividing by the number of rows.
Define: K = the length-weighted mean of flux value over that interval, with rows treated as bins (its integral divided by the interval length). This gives -20.8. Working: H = 0.9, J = 11.0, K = 10.8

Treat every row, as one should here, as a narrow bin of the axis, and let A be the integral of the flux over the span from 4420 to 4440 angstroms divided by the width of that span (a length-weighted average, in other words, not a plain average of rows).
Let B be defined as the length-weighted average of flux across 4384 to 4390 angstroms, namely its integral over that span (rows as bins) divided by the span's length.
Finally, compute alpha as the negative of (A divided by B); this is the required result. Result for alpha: -1.06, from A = 10.9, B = 10.4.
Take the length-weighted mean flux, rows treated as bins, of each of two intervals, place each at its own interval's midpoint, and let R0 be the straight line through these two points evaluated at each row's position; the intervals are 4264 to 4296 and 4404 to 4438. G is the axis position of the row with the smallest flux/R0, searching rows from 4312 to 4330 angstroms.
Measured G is 4322 angstroms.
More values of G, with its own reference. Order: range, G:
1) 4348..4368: 4352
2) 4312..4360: 4352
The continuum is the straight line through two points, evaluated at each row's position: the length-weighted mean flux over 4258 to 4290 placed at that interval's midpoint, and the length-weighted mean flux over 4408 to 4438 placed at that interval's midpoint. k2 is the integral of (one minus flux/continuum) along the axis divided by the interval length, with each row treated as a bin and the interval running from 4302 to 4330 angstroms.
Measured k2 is 0.13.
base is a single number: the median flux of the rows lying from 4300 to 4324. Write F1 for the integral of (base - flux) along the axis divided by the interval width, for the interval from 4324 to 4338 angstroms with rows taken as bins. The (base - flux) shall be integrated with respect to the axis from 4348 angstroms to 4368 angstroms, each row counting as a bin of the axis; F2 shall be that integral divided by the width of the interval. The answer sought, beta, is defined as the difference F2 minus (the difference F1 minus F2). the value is -1.5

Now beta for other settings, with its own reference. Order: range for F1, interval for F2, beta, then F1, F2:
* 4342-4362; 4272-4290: -2.2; -0.2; -1.20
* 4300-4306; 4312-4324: -1.4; 0.4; -0.52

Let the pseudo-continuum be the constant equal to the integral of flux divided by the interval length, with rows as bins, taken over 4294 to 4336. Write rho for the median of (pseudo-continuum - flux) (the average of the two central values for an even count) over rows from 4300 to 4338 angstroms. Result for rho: 0.1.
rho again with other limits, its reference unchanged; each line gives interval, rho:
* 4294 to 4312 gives 0.0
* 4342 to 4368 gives -0.4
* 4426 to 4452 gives -1.2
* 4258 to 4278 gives -1.6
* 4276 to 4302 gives -0.8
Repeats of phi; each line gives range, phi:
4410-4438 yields 4424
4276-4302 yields 4280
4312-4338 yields 4313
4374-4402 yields 4400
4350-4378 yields 4364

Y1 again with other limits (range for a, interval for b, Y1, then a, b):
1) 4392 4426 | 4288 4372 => 2.63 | 11.1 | 8.435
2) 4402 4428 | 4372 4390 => 1.28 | 11.1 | 9.775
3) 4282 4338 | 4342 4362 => 1.43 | 9.9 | 8.435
